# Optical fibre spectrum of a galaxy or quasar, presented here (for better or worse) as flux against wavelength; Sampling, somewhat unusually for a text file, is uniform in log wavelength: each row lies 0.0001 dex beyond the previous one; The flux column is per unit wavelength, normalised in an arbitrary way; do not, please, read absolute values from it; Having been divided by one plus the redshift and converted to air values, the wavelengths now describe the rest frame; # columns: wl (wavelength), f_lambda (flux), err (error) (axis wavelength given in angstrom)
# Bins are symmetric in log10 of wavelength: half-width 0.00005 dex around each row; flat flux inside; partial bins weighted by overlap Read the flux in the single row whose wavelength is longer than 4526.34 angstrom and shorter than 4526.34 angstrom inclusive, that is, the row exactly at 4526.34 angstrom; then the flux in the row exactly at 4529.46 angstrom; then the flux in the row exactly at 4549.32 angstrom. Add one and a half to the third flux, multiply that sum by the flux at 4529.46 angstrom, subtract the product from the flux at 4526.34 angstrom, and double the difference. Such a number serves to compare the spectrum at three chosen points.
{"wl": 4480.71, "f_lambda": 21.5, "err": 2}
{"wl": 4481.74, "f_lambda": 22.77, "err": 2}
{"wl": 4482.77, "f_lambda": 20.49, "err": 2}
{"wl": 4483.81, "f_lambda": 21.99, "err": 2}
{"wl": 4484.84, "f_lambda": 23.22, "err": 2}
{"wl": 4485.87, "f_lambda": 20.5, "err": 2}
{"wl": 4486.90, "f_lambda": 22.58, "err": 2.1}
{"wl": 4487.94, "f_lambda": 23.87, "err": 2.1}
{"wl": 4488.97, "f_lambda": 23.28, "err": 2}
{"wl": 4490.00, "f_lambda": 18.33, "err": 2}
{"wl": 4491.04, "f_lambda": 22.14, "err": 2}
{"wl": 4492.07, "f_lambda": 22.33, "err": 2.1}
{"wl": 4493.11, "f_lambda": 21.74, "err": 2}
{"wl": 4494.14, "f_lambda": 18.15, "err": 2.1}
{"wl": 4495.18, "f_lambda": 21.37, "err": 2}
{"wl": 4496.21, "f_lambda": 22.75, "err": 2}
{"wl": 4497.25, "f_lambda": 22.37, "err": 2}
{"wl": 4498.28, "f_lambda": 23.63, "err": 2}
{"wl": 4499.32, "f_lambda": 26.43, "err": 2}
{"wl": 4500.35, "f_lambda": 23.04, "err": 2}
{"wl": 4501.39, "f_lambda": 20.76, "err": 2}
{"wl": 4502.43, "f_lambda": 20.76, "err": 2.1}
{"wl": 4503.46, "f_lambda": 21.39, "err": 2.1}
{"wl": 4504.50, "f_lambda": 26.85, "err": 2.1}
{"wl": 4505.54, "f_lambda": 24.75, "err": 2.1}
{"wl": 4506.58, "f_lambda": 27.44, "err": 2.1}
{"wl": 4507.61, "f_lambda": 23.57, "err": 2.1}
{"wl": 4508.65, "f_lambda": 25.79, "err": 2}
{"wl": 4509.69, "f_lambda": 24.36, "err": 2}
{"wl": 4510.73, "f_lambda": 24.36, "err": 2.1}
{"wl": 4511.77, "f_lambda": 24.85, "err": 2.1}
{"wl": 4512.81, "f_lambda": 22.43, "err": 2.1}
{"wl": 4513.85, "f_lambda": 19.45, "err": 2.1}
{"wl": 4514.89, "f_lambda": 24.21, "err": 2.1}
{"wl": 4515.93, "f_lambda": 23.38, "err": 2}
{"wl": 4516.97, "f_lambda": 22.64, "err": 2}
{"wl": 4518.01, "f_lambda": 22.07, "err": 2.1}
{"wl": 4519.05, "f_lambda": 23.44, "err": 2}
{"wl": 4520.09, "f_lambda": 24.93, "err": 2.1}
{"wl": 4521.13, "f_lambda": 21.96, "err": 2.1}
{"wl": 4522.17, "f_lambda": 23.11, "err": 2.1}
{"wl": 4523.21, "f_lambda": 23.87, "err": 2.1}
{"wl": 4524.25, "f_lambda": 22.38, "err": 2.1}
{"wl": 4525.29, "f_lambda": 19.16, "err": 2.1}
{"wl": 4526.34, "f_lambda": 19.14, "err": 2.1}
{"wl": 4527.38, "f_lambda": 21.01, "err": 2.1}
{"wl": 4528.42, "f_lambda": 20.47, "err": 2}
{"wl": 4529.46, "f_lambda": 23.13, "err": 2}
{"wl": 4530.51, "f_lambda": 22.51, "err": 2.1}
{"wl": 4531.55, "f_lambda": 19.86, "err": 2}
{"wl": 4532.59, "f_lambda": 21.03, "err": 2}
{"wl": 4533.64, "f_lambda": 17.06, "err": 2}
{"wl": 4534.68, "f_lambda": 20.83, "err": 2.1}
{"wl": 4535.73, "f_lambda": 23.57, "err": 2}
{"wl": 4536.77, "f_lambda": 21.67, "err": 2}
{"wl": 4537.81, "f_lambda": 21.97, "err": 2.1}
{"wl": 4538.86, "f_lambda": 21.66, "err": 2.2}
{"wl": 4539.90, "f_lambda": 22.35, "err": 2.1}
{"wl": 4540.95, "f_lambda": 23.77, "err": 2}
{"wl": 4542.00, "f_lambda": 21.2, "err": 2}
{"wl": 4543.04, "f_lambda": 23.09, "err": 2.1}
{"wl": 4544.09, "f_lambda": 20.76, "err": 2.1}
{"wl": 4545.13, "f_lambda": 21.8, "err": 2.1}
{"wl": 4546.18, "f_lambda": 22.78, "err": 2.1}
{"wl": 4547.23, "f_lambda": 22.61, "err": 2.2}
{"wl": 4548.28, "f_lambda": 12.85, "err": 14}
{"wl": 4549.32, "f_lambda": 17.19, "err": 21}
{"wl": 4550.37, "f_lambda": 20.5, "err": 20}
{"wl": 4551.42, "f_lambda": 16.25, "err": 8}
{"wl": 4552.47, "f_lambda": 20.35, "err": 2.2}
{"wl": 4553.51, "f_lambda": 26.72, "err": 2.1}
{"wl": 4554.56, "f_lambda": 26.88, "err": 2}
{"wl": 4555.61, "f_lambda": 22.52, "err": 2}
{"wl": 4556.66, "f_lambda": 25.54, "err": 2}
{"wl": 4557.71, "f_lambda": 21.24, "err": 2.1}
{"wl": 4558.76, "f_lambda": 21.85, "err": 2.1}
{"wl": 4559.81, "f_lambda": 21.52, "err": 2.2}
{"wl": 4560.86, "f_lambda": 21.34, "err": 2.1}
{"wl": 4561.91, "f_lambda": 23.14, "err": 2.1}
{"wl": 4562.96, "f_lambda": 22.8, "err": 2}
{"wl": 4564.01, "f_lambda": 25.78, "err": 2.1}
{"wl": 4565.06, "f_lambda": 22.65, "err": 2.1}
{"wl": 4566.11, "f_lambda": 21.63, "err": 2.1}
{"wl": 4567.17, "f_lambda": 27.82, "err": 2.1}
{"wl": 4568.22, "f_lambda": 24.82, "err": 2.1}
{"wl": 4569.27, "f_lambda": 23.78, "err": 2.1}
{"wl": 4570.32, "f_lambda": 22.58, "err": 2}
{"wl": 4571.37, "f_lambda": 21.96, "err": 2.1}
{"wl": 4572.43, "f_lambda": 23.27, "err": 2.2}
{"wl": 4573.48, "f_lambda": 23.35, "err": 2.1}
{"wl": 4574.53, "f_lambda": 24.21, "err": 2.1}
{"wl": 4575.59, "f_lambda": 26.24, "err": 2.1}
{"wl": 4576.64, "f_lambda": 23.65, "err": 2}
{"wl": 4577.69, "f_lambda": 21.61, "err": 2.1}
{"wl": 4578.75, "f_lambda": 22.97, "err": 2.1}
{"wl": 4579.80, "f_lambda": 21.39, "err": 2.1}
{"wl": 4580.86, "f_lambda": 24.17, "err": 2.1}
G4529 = -826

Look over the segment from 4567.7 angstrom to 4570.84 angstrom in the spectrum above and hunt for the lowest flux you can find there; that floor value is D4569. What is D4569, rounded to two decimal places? 22.58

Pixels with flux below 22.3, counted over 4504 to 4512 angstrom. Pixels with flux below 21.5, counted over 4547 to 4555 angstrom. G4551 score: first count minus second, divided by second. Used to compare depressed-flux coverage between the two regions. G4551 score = -1.0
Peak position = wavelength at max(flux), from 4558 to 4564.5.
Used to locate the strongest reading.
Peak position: 4564.01 angstrom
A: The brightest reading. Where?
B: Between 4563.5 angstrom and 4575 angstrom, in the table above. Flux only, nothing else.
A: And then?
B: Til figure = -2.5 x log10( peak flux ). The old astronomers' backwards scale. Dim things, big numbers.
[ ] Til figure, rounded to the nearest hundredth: -3.61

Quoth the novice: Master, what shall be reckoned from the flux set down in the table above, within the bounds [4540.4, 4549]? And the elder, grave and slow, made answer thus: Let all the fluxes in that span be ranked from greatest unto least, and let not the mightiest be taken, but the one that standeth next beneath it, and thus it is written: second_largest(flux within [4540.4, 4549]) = 23.09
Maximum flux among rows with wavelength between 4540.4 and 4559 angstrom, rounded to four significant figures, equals 26.88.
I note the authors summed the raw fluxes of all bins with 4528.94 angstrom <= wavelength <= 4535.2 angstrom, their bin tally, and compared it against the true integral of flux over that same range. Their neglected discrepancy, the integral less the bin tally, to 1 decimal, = 5.4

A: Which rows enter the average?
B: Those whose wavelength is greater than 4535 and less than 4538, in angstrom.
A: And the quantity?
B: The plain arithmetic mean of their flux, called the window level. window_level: 22.4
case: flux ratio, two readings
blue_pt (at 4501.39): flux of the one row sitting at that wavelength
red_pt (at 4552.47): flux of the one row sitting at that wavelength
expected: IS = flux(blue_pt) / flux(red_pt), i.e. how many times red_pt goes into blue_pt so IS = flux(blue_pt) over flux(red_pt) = 1.02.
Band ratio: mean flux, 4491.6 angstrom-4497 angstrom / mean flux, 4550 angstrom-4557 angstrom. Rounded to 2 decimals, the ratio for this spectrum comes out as 0.94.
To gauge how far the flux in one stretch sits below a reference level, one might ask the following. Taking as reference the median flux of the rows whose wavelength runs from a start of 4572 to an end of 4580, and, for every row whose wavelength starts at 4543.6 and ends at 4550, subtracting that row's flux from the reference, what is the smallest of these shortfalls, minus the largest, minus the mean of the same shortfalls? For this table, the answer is -13.6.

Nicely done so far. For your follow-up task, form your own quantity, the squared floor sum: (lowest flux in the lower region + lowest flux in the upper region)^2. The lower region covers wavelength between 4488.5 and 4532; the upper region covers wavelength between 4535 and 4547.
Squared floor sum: 1514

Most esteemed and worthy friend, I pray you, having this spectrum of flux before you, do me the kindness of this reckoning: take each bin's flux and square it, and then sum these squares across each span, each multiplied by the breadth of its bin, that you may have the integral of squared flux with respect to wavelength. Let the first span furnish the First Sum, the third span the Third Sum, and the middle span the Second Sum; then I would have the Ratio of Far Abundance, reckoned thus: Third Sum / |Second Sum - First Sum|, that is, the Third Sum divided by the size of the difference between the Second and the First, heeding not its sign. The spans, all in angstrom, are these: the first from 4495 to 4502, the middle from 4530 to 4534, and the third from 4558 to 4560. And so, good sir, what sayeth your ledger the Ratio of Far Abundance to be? 0.5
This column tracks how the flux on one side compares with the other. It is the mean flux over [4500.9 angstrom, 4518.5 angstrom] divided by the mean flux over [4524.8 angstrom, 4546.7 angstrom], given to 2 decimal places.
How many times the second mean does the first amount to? 1.10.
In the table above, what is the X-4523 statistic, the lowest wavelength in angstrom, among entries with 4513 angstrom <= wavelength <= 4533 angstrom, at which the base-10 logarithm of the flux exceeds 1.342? 4514.89 angstrom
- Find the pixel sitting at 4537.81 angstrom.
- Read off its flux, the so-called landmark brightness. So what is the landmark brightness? 21.97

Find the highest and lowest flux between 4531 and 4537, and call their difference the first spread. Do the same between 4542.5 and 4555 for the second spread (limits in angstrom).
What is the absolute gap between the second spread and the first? 7.5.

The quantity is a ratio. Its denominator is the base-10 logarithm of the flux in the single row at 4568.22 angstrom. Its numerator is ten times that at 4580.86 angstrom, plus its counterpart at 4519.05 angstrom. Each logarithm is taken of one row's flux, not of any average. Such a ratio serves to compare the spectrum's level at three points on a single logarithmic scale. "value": 10.9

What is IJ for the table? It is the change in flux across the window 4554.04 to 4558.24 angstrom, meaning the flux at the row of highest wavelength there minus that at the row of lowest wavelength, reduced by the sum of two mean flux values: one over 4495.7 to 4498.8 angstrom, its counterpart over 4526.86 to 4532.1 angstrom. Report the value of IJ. -50.0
